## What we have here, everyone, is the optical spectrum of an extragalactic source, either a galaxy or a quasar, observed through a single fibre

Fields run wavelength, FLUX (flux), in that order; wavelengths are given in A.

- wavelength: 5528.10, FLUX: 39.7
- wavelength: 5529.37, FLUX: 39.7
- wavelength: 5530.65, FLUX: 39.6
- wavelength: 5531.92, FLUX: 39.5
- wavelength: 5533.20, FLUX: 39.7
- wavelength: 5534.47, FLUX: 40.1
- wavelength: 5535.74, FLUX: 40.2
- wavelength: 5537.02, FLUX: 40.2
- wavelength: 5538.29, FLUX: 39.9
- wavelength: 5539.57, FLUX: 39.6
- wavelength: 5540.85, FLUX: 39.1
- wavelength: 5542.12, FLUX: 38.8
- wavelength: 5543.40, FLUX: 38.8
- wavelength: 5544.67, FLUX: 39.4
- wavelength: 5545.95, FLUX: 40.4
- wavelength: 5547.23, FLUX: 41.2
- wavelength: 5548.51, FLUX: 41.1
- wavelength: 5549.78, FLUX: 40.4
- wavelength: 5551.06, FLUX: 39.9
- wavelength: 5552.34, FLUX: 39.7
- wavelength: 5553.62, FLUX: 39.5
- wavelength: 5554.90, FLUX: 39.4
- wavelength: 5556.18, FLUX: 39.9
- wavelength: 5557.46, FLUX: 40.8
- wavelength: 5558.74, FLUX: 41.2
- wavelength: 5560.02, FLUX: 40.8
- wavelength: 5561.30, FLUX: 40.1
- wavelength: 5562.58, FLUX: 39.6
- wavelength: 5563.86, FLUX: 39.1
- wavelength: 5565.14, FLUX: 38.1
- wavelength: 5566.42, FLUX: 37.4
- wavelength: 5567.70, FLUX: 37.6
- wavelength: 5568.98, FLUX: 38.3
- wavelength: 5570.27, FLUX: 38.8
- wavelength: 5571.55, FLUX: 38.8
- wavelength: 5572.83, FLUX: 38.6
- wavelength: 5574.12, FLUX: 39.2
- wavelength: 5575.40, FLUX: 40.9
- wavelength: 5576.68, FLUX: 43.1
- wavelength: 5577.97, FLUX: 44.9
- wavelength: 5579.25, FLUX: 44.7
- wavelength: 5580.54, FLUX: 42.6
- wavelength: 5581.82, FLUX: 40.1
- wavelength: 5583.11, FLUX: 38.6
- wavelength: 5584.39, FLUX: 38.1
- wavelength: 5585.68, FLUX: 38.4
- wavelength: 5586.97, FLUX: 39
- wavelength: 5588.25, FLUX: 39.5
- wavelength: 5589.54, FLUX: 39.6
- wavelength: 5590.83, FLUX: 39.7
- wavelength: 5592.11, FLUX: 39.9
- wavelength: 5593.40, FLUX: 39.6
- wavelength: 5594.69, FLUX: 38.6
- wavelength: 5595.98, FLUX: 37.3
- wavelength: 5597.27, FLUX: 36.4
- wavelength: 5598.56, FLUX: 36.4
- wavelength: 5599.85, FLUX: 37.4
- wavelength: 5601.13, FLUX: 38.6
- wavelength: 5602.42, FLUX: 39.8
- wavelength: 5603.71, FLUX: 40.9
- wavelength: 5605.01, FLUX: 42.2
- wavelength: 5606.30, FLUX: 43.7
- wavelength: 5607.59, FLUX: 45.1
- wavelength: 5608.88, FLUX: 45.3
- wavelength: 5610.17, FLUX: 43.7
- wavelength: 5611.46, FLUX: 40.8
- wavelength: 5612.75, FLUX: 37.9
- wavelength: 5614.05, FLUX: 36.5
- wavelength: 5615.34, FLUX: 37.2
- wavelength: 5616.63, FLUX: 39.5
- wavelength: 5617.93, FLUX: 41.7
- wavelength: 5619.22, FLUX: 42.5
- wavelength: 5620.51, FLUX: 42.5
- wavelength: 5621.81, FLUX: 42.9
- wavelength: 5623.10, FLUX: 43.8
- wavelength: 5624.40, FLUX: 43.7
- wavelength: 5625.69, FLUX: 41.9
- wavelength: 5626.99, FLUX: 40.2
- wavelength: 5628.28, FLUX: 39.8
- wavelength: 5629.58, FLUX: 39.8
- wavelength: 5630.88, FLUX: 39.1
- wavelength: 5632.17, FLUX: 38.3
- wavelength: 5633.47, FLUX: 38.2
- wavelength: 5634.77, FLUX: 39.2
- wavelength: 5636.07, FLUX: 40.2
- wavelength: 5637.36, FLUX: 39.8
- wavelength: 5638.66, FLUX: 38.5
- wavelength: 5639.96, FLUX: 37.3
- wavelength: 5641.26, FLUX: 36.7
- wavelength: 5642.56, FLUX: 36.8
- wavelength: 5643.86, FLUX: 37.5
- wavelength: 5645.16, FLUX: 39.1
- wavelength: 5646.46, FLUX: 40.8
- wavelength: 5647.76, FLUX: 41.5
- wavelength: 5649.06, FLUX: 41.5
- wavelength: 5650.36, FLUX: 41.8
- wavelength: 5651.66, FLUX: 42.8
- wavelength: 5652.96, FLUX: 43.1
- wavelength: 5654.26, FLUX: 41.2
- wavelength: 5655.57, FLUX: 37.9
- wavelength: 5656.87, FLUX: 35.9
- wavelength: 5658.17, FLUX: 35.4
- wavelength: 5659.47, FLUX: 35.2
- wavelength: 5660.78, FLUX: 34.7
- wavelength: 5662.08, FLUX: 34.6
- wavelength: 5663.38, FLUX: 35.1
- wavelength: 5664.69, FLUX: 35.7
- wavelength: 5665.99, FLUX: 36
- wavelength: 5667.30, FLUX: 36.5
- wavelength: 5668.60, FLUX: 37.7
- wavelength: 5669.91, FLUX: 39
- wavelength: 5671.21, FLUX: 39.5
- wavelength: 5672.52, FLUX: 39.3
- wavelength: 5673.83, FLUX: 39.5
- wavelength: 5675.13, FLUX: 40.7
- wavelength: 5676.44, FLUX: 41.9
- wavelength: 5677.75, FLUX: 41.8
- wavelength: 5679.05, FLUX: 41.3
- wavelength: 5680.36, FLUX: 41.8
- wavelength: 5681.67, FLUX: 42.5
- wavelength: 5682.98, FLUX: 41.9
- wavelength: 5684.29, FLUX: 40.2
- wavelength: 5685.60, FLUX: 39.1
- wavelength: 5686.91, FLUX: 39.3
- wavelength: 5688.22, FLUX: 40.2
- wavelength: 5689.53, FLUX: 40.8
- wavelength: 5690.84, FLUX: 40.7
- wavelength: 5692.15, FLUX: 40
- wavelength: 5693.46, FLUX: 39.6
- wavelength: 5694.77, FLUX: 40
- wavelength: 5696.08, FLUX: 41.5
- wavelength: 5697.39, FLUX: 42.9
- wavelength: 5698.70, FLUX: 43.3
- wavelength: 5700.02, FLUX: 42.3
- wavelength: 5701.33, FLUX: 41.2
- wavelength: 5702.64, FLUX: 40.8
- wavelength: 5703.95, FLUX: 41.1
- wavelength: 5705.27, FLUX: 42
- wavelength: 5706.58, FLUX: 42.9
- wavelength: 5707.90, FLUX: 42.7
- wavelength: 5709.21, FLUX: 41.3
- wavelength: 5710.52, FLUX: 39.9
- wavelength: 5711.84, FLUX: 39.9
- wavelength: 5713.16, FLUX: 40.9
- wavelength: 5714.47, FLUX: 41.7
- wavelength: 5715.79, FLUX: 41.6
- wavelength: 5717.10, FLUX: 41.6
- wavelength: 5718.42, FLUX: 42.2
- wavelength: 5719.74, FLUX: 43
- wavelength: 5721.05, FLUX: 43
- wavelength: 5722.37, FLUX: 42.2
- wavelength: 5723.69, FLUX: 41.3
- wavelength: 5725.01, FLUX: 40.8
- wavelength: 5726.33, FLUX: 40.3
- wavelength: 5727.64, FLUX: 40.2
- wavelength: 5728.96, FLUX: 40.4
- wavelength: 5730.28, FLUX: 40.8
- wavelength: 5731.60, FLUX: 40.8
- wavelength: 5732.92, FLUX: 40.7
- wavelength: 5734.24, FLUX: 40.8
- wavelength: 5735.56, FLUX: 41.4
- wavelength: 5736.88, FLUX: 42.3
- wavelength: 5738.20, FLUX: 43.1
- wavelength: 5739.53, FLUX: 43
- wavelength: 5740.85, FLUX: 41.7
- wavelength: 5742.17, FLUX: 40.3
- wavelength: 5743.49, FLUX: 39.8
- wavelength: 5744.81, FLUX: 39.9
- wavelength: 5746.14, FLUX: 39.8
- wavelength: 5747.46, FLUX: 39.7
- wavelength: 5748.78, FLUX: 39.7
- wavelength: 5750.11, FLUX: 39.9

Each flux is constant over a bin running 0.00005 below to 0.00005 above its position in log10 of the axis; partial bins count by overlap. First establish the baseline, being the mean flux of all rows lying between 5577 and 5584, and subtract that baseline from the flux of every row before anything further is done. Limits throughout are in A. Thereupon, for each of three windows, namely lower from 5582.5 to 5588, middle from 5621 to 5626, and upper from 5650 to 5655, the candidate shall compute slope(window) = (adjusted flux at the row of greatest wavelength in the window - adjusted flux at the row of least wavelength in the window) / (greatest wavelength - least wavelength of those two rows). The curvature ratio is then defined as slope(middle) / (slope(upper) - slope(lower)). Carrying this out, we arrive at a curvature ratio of 1.0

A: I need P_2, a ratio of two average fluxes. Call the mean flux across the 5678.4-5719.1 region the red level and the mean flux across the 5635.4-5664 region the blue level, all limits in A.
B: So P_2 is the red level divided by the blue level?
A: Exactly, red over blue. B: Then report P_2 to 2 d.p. 1.07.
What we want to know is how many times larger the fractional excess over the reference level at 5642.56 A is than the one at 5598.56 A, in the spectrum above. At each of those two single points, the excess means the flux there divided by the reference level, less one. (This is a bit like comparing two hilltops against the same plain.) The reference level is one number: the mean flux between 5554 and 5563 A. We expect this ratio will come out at 0.90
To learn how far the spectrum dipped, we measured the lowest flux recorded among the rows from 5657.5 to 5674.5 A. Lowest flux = 34.6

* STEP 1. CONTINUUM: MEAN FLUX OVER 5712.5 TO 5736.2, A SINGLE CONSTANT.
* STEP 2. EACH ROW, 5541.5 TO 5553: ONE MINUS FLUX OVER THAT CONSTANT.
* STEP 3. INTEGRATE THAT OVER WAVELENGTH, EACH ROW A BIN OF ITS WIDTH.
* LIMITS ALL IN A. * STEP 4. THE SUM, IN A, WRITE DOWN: 0.38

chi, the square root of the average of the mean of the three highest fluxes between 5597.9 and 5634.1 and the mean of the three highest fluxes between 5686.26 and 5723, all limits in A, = 6.63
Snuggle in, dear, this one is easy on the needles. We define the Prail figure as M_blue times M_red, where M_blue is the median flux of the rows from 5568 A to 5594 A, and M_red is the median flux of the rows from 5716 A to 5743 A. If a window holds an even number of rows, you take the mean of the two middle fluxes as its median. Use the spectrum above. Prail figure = 1635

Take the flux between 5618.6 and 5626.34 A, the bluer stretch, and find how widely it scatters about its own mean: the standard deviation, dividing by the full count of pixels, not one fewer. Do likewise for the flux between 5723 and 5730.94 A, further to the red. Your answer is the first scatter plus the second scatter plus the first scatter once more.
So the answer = 1.7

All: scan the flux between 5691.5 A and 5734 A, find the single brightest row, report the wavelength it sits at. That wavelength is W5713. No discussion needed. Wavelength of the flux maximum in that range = 5698.70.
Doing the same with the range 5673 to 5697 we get 5681.67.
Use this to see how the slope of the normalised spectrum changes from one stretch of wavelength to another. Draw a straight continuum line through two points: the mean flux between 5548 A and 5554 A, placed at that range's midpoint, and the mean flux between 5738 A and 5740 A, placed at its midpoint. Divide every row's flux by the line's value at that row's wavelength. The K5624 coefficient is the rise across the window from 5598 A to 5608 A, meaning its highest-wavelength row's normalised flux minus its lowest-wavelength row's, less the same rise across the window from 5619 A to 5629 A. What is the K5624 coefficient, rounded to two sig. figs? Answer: 0.28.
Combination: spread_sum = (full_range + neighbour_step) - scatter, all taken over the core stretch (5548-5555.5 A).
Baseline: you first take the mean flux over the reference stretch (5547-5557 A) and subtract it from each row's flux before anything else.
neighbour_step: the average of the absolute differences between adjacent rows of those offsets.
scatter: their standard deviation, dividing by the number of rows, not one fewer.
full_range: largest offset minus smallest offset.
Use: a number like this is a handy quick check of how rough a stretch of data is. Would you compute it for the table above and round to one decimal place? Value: 1.5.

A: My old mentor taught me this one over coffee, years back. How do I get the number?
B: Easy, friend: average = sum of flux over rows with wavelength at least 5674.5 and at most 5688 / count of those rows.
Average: 41.0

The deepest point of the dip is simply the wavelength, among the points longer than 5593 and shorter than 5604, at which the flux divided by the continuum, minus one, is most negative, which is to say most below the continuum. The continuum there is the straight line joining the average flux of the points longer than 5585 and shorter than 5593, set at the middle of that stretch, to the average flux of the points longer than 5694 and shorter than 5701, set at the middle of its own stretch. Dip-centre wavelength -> 5598.56 A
